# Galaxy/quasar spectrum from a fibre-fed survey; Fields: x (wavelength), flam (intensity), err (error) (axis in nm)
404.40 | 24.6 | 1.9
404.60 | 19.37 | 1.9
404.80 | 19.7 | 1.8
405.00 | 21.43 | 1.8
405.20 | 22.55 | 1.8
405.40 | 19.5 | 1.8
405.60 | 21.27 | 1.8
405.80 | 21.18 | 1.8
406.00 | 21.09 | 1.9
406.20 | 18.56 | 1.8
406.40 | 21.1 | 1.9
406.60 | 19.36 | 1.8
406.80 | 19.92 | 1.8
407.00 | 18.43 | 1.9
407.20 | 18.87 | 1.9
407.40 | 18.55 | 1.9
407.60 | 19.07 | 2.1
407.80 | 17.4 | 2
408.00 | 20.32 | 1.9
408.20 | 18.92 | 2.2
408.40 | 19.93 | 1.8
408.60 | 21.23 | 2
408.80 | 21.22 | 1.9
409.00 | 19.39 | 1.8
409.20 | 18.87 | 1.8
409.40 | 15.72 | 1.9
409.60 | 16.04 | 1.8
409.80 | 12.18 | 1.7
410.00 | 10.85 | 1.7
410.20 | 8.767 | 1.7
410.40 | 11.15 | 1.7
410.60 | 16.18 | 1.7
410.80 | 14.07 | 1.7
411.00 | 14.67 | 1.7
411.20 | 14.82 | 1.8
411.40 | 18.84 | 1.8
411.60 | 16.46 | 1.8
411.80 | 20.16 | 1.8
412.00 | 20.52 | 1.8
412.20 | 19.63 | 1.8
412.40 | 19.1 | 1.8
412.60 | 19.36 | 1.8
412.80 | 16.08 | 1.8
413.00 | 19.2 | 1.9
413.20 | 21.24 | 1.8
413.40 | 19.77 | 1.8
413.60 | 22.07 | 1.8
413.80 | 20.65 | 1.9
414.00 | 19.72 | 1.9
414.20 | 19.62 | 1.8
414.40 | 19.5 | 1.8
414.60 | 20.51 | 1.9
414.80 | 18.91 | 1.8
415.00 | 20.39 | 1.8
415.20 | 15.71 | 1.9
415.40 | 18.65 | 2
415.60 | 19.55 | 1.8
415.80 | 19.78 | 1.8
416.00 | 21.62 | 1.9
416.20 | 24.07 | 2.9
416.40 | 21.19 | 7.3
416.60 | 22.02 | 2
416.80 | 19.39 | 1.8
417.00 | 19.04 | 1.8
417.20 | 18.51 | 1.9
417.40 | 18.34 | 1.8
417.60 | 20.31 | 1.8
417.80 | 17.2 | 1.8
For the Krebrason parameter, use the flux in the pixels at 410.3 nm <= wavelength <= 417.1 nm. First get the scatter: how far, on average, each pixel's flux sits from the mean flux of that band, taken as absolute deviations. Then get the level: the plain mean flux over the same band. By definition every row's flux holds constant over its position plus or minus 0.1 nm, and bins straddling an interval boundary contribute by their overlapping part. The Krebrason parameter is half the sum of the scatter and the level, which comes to 10.4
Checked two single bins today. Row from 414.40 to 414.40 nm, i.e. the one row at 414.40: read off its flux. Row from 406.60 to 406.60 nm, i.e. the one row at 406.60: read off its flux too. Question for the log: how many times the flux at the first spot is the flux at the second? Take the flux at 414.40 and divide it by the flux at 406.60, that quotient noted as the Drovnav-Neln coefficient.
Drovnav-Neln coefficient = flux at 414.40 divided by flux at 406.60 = 1.01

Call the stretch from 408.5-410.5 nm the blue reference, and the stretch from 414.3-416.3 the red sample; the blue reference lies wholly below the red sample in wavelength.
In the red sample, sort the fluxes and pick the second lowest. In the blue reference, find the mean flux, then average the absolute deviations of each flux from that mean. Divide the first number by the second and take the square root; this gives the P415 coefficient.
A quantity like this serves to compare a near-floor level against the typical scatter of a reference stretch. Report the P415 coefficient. 2.2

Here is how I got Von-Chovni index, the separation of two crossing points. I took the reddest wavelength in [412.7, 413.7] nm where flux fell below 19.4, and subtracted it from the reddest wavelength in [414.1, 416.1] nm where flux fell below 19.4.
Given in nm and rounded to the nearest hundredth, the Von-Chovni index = 2.40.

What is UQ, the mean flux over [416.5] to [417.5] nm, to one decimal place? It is 19.5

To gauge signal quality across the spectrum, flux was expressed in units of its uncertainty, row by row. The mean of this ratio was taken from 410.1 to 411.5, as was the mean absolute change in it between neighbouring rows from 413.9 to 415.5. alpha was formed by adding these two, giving 9.0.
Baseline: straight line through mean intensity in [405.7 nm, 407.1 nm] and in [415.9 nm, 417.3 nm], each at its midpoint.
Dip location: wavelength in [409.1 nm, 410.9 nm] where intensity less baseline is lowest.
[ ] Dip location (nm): 410.20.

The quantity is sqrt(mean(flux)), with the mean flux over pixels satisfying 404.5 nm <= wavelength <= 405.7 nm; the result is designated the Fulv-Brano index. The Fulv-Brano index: 4.54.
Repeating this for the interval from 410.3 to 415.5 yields 4.28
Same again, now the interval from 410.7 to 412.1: 4.13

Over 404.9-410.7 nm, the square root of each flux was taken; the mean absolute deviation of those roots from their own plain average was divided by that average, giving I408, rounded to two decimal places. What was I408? 0.08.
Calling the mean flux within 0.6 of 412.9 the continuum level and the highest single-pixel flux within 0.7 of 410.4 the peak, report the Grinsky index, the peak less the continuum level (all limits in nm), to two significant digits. -2.9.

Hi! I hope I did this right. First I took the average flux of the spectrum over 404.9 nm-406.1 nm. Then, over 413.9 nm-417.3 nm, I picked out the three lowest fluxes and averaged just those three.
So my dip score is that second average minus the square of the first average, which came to -431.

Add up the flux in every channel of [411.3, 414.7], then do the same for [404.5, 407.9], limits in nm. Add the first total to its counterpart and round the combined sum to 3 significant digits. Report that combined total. 670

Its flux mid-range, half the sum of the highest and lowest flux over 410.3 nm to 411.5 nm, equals 15.0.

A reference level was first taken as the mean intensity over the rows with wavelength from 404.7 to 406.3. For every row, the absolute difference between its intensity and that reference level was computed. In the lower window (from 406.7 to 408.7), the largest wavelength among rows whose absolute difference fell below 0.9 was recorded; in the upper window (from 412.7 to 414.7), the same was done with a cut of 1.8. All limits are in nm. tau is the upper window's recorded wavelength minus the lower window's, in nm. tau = 6.00 nm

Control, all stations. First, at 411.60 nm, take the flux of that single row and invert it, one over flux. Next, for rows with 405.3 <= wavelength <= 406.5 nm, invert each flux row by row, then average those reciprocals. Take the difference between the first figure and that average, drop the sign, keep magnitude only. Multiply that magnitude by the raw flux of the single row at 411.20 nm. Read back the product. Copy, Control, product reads 0.17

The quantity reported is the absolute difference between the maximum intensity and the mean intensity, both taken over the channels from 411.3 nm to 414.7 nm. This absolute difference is 2.5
